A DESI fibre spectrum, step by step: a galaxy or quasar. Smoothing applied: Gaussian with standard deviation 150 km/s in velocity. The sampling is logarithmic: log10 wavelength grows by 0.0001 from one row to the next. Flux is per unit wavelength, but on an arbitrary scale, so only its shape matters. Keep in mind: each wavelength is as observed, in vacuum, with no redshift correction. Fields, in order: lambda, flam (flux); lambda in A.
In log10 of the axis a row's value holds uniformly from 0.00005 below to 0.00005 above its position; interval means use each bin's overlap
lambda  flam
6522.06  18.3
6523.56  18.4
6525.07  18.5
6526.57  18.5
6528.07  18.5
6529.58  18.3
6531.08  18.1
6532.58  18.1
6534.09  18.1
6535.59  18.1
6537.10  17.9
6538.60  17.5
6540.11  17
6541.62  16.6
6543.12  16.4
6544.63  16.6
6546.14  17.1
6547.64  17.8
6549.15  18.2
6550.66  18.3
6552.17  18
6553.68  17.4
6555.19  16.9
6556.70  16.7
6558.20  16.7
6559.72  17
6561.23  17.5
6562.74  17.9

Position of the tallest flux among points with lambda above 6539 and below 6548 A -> 6547.64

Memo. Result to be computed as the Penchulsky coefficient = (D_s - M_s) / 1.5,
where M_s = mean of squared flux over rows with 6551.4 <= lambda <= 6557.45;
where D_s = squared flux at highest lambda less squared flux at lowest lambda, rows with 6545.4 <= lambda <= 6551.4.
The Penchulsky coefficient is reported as -170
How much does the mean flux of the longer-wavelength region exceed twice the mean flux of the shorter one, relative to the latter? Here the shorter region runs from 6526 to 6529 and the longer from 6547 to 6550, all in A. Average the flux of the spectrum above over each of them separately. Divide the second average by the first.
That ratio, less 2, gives -1.03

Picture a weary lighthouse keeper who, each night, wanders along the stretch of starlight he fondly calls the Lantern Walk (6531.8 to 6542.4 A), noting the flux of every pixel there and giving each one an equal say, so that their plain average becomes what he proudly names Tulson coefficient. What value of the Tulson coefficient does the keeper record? 17.6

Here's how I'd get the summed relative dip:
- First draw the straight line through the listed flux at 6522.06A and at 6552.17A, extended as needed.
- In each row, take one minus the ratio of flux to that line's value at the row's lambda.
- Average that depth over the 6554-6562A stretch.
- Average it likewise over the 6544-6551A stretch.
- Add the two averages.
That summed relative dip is 0.08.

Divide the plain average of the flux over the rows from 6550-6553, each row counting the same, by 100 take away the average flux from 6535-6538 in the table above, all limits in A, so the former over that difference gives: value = 0.221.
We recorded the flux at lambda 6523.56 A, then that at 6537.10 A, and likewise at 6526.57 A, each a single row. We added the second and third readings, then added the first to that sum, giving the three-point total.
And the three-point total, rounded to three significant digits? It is 54.8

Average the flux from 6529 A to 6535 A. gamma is 18.2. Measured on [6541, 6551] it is 17.3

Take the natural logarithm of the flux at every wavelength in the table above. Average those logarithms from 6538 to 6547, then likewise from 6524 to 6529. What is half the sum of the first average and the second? 2.87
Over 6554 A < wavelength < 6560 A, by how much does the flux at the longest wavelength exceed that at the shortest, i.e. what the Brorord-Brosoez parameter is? 0.10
